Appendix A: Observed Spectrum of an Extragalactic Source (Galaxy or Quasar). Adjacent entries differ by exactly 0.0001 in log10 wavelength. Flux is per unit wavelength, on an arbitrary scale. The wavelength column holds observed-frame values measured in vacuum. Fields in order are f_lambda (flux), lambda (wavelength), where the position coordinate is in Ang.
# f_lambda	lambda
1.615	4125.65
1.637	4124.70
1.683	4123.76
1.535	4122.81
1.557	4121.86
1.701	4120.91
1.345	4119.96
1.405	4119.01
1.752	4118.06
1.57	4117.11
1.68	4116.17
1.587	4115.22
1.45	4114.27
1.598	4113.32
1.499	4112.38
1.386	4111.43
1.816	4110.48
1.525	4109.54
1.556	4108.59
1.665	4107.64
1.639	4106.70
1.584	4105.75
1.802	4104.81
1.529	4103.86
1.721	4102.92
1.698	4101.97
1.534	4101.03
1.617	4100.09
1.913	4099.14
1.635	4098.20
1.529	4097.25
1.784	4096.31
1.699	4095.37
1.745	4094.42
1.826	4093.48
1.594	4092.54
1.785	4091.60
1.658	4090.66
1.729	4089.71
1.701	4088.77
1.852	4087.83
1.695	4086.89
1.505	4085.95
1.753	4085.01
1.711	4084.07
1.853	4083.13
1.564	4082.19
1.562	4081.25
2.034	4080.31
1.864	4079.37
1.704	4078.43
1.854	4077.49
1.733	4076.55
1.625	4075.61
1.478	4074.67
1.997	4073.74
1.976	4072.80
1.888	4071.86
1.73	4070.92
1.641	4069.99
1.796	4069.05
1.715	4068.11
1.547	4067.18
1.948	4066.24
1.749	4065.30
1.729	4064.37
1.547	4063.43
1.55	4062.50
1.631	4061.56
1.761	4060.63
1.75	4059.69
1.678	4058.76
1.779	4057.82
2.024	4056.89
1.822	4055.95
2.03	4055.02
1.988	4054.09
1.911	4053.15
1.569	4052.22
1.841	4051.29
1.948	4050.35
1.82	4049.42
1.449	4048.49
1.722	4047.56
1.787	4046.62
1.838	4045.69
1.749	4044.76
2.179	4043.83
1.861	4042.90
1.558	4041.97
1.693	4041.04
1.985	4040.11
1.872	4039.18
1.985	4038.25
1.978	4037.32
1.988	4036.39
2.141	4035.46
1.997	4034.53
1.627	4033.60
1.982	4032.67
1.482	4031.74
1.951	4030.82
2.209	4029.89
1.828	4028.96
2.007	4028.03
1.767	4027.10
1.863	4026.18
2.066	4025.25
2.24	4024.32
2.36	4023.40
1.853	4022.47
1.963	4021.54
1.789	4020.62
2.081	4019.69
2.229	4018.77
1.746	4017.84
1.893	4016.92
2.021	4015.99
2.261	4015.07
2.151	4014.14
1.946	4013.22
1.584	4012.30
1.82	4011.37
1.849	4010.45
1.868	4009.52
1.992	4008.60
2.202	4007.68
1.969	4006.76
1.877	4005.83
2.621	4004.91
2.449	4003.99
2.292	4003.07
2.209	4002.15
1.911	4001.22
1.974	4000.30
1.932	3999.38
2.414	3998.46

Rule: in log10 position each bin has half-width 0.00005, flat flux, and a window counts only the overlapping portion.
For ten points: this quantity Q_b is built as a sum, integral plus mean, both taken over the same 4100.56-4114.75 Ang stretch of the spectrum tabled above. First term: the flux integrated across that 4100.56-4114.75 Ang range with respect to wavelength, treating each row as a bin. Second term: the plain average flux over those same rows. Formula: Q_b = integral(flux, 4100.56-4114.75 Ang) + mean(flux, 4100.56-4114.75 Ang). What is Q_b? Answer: 24.3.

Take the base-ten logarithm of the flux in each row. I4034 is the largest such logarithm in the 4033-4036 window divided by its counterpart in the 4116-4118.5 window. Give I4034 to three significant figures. 1.36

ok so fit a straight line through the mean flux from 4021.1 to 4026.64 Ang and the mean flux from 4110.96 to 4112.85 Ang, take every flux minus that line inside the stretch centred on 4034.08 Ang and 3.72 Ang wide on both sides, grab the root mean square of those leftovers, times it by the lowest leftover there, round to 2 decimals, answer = -0.12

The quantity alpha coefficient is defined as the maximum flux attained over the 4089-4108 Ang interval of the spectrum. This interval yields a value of 1.913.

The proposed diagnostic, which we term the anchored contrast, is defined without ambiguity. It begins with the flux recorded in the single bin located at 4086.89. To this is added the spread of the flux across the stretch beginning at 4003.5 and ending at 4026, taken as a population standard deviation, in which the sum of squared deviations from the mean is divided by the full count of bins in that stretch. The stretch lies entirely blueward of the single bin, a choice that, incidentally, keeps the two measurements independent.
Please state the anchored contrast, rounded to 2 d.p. 1.93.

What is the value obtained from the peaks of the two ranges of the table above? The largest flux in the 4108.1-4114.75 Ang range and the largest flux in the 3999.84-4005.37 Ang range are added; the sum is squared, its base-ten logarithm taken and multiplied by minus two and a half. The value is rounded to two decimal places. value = -3.24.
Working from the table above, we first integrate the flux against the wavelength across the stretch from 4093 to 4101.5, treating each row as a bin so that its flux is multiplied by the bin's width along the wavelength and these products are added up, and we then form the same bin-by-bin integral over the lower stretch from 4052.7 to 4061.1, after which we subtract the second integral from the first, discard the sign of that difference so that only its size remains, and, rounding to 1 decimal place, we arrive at 1.2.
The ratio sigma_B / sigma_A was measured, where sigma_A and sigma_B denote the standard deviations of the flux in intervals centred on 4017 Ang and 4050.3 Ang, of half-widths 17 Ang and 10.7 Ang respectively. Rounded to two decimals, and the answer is 0.70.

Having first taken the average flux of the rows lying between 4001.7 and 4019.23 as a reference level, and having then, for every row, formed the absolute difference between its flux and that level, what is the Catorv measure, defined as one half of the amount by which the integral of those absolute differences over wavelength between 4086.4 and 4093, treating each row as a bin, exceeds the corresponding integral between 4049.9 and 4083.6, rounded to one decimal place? -3.6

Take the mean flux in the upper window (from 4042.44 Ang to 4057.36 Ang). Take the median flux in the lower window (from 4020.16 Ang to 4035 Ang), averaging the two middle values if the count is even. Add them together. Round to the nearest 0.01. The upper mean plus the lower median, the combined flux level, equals 3.80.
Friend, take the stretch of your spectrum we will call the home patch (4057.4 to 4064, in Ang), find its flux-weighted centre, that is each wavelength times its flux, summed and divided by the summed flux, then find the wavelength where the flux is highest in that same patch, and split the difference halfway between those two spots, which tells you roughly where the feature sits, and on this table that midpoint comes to 4059.2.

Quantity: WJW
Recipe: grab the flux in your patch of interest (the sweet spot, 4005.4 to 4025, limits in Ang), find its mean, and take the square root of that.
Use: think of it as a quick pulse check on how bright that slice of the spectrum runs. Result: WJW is 1.41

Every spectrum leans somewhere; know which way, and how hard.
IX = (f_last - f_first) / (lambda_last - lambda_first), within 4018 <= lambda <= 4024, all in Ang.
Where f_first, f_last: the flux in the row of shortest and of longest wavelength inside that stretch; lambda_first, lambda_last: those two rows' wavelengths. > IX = 0.028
